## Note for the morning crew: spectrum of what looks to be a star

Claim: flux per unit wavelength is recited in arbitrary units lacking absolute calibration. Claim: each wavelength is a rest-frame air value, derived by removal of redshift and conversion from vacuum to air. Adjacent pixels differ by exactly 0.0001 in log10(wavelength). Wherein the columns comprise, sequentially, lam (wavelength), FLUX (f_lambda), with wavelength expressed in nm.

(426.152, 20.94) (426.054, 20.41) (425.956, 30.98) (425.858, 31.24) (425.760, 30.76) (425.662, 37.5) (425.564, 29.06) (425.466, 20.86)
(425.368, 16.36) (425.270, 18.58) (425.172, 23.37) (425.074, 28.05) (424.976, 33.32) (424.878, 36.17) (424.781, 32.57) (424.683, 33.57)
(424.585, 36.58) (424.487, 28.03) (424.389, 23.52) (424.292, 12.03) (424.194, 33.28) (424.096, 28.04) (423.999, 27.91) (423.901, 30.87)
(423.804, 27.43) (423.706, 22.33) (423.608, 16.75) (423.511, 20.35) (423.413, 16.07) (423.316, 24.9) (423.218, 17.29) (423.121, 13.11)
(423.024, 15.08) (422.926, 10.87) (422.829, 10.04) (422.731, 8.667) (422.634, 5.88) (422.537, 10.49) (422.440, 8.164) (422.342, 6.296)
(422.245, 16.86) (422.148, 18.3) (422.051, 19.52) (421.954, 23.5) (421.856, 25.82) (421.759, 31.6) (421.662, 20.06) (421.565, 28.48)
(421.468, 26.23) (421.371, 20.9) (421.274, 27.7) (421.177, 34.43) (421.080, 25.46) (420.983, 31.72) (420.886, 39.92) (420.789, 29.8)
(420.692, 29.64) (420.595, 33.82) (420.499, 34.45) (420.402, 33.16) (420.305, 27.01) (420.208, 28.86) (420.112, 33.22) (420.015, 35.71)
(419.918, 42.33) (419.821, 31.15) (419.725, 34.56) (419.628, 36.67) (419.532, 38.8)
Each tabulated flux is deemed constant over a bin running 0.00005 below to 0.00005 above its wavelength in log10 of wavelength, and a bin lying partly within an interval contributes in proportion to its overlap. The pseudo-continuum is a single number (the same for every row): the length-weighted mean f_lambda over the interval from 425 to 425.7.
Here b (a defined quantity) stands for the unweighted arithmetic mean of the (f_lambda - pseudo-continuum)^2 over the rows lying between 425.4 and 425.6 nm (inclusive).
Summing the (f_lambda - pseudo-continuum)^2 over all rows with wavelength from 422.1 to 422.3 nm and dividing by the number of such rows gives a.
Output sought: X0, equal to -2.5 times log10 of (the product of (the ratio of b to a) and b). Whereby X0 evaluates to -2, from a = 54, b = 17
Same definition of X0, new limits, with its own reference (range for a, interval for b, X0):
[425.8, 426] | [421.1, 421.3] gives -4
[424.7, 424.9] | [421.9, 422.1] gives -1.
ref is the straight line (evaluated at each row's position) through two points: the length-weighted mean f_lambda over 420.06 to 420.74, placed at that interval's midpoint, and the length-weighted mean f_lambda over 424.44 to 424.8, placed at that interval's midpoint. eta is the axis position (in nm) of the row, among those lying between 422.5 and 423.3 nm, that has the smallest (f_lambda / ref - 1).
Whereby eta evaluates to 422.634 nm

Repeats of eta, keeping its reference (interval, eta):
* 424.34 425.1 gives 424.389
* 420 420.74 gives 420.305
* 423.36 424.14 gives 423.413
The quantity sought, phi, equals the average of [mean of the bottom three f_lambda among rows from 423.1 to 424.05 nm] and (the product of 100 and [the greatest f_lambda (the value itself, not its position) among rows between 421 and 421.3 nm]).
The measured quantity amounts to 1729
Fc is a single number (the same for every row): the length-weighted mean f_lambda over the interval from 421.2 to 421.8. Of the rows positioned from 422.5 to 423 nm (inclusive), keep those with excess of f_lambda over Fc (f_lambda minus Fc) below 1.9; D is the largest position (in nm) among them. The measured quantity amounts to 422.926 nm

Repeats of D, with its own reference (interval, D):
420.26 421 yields 420.305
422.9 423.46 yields 423.413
